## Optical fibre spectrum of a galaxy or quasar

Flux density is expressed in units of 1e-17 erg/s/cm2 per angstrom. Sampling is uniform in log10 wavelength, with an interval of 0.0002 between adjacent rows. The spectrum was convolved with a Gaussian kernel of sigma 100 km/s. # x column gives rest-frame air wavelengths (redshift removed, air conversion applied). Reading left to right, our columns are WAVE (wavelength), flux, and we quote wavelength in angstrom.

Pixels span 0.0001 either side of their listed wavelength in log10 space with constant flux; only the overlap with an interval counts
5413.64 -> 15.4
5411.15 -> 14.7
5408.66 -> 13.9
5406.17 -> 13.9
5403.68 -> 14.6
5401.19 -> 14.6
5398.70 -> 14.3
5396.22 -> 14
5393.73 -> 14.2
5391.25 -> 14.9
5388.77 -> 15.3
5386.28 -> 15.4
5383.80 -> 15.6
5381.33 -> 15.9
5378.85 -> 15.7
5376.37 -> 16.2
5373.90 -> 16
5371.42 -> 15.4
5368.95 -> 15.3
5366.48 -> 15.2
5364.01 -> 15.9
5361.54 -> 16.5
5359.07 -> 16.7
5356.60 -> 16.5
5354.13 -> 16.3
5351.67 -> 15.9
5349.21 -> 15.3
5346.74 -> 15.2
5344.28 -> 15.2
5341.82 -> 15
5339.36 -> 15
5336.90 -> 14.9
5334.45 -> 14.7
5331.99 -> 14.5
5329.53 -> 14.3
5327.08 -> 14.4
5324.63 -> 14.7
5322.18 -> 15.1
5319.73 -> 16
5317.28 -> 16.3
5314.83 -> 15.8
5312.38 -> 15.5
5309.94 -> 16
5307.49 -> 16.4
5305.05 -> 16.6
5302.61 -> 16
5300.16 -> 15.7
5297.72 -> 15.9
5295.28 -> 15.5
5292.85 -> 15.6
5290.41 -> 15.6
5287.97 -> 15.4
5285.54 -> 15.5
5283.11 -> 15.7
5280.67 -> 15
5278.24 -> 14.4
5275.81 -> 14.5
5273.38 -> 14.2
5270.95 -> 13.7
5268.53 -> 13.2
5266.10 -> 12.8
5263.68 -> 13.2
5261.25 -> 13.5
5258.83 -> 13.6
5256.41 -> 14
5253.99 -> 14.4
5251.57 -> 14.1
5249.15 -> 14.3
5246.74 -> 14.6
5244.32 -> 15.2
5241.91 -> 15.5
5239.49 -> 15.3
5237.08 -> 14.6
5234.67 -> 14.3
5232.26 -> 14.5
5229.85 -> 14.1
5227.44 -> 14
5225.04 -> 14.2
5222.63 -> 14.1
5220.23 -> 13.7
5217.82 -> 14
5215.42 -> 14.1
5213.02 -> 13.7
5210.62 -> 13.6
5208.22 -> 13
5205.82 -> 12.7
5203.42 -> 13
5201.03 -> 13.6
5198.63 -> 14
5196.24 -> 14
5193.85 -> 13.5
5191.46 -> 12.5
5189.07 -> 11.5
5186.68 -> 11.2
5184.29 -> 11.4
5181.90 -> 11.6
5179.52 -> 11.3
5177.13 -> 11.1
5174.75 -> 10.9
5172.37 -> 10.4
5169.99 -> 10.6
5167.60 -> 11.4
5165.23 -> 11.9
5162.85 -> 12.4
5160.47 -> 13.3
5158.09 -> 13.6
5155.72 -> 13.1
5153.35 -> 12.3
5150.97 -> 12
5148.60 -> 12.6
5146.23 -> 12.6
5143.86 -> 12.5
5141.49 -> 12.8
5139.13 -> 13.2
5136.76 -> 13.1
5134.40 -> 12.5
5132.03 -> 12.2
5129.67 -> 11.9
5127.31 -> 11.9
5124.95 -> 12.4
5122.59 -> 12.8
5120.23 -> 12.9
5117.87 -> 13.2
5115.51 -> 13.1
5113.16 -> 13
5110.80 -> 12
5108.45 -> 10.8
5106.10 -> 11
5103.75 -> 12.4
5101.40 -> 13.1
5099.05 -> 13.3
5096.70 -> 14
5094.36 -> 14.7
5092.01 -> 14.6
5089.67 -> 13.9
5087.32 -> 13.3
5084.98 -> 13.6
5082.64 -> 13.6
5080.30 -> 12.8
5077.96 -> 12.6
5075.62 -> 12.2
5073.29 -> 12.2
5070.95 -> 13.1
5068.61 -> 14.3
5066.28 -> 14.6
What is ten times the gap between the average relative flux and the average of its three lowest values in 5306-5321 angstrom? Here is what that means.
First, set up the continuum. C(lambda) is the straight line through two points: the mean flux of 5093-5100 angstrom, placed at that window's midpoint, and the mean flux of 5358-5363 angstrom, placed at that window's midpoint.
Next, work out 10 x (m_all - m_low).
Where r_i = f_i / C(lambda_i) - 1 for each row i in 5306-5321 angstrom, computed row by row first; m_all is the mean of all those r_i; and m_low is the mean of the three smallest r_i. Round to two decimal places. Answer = 0.16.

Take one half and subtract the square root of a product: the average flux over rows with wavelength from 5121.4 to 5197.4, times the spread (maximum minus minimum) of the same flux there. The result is -6.1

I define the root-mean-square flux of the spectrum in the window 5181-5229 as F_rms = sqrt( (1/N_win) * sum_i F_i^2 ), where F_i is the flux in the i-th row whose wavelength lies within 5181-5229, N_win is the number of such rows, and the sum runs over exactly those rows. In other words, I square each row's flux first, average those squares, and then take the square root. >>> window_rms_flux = 13.2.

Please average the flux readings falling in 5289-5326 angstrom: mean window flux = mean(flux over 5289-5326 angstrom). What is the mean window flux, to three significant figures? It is 15.8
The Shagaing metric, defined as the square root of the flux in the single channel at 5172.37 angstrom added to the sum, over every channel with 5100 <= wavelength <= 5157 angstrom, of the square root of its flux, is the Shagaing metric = 88.0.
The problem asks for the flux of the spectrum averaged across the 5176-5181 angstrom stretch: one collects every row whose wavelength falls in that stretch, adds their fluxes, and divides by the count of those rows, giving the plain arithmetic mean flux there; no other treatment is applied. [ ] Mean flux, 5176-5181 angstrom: 11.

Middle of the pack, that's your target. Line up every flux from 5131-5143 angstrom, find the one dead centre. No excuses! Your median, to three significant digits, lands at 12.8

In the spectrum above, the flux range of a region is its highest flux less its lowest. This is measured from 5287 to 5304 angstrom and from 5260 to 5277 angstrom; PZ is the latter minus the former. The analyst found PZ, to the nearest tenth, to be 1.1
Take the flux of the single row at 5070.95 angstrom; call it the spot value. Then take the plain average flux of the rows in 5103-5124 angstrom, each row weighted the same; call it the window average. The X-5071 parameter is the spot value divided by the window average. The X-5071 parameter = 1.06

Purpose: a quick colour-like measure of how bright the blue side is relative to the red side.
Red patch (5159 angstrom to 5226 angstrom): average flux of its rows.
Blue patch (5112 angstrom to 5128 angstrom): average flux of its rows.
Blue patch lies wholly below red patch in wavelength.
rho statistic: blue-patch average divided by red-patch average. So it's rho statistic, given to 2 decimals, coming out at 1.01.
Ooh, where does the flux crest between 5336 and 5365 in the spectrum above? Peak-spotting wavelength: 5359.07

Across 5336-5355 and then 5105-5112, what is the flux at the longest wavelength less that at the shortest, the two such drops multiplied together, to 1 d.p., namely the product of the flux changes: 1.4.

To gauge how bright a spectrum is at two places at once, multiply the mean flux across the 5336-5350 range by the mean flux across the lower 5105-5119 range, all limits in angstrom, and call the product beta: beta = 184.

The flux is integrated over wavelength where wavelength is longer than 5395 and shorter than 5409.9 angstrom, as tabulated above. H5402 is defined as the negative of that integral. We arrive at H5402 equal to -212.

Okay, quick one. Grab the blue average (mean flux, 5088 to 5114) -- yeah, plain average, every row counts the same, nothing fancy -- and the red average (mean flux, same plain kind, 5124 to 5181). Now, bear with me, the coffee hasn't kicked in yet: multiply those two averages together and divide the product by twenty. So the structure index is 7.9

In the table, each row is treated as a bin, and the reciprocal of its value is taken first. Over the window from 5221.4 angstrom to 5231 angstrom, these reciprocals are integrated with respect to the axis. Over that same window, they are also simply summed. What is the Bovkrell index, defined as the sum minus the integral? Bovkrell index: -0.40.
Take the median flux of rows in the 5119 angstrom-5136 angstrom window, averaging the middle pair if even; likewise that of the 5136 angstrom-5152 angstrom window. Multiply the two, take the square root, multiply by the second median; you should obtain 157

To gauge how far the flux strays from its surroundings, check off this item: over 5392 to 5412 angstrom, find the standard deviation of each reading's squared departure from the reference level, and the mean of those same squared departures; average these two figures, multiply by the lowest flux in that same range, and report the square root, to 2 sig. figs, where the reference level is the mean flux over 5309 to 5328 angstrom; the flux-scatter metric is 4.0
